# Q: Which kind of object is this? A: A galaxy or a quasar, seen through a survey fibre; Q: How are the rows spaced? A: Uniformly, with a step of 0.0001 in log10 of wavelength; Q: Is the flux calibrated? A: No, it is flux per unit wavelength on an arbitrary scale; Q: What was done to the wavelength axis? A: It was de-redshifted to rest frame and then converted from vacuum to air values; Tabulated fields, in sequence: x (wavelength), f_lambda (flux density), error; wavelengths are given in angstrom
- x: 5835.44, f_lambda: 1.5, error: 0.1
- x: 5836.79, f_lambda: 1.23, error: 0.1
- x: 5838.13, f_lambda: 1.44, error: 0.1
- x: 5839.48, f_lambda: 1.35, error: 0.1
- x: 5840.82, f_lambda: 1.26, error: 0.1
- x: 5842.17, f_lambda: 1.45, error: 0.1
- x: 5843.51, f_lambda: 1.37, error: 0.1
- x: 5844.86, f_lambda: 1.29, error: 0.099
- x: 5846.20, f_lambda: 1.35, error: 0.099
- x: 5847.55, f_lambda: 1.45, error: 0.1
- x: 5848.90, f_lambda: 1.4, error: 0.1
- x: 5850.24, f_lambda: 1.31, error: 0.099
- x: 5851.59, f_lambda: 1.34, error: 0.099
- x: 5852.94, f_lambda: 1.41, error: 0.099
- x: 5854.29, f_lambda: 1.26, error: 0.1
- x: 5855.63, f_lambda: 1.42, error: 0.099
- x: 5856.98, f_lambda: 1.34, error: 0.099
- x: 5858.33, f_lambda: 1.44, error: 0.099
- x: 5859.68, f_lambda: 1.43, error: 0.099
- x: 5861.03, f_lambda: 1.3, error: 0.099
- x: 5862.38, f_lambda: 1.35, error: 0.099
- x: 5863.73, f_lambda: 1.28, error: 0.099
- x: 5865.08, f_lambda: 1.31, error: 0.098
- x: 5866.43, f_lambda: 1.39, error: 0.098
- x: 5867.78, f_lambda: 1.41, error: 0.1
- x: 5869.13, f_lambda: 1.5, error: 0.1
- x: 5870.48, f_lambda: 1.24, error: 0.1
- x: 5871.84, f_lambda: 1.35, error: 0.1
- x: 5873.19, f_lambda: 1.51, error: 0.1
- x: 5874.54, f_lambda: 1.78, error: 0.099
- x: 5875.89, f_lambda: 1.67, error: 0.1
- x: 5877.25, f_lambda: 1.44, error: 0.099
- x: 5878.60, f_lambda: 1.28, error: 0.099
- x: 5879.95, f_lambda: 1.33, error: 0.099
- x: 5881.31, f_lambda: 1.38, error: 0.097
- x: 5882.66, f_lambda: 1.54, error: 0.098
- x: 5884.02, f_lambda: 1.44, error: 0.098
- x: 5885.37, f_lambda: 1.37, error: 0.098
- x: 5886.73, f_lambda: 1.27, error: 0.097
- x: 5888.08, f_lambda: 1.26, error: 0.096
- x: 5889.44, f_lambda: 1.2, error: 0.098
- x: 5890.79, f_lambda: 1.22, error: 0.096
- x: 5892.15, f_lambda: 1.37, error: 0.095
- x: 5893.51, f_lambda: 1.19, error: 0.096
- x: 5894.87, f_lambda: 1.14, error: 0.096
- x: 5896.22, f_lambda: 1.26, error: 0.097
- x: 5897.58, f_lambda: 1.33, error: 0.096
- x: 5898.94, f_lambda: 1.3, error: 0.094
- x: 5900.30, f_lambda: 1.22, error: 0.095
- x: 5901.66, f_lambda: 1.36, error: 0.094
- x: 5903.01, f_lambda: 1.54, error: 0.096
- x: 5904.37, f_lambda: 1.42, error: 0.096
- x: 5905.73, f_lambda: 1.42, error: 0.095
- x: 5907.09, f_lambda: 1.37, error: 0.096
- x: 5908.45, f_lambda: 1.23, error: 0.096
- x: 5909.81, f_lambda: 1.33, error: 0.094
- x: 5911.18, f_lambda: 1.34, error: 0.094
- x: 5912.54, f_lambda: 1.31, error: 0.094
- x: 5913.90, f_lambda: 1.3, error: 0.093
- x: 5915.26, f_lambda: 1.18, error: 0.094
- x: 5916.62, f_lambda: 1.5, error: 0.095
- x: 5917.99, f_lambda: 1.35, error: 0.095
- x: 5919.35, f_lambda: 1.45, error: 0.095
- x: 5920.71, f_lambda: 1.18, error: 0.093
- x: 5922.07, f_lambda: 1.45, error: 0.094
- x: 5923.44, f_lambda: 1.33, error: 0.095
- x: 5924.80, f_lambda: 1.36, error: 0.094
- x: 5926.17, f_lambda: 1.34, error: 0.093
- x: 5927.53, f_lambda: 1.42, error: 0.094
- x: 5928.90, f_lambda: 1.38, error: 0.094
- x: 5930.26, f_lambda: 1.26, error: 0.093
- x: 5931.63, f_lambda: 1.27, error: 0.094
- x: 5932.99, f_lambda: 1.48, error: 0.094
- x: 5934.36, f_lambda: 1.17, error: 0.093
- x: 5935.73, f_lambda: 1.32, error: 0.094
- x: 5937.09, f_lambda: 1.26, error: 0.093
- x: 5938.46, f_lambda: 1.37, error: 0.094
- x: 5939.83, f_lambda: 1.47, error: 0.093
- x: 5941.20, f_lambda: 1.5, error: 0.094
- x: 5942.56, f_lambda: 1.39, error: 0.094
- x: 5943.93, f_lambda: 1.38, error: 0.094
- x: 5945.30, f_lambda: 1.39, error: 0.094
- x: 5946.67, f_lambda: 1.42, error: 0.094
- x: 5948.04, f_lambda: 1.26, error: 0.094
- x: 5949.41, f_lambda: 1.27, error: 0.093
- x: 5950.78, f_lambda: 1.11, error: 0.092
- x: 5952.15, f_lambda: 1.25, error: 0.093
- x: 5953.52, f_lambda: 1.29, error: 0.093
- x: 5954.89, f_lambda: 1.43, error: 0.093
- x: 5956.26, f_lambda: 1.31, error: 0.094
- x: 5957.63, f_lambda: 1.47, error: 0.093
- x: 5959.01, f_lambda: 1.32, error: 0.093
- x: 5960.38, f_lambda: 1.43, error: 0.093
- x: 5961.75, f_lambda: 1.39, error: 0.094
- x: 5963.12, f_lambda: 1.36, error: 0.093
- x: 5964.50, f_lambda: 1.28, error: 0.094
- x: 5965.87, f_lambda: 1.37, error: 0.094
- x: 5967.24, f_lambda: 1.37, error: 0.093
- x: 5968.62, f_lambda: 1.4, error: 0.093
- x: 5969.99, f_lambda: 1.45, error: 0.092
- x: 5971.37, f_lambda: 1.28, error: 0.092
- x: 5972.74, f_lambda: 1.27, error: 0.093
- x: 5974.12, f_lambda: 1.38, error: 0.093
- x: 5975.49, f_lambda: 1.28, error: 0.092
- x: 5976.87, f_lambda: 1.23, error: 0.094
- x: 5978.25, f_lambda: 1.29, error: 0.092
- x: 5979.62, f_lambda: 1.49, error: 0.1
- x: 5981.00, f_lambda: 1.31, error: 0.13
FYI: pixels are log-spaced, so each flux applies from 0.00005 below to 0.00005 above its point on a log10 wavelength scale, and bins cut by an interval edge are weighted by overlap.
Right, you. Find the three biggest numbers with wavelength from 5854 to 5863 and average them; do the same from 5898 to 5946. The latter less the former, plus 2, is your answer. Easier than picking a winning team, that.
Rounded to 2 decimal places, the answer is 2.08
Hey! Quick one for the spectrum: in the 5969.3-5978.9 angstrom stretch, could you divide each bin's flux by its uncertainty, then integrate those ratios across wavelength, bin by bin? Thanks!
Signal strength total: 136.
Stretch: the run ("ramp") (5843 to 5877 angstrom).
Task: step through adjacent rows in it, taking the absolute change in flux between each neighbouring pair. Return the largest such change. 0.270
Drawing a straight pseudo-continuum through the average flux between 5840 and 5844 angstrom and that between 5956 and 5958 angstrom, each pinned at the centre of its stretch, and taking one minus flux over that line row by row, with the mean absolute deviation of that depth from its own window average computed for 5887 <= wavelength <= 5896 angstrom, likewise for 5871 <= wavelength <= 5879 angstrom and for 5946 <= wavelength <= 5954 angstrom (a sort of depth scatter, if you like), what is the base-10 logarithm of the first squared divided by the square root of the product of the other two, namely -1.6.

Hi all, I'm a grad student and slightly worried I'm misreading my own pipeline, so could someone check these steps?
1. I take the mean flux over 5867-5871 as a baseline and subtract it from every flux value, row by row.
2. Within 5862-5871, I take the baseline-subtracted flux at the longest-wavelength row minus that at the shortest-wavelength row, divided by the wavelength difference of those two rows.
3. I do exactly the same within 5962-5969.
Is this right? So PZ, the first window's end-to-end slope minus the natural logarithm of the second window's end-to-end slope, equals 4.9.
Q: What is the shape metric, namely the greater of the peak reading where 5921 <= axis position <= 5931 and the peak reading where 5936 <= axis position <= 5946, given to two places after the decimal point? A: 1.50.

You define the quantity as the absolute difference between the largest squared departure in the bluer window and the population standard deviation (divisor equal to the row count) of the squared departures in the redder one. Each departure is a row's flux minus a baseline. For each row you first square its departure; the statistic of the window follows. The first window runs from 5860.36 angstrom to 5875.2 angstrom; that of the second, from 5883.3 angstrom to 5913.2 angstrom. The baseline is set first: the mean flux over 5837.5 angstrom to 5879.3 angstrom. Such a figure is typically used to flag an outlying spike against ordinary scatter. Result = 0.135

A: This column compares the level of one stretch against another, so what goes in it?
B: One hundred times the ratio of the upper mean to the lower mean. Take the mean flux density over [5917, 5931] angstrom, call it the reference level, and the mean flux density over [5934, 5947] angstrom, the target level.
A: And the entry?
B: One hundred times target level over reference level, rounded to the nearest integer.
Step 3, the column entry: 101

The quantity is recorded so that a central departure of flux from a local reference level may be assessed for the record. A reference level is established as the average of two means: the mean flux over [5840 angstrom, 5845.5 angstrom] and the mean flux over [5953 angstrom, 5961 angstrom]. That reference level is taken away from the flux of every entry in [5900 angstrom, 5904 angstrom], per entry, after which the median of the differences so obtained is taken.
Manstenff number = 0.00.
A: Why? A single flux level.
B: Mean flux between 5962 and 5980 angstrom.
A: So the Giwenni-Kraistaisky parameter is 1.34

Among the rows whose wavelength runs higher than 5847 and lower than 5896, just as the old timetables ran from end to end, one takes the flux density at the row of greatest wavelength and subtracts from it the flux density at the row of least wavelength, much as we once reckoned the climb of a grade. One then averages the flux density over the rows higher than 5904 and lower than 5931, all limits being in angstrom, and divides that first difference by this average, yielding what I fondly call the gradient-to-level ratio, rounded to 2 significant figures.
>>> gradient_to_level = -0.23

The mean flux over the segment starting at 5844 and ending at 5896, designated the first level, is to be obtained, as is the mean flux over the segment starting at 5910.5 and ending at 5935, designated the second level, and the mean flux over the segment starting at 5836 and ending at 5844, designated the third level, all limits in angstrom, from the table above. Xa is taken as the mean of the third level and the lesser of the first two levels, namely 1.34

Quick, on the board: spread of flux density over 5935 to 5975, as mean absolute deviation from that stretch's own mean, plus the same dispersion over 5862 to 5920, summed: 0.164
